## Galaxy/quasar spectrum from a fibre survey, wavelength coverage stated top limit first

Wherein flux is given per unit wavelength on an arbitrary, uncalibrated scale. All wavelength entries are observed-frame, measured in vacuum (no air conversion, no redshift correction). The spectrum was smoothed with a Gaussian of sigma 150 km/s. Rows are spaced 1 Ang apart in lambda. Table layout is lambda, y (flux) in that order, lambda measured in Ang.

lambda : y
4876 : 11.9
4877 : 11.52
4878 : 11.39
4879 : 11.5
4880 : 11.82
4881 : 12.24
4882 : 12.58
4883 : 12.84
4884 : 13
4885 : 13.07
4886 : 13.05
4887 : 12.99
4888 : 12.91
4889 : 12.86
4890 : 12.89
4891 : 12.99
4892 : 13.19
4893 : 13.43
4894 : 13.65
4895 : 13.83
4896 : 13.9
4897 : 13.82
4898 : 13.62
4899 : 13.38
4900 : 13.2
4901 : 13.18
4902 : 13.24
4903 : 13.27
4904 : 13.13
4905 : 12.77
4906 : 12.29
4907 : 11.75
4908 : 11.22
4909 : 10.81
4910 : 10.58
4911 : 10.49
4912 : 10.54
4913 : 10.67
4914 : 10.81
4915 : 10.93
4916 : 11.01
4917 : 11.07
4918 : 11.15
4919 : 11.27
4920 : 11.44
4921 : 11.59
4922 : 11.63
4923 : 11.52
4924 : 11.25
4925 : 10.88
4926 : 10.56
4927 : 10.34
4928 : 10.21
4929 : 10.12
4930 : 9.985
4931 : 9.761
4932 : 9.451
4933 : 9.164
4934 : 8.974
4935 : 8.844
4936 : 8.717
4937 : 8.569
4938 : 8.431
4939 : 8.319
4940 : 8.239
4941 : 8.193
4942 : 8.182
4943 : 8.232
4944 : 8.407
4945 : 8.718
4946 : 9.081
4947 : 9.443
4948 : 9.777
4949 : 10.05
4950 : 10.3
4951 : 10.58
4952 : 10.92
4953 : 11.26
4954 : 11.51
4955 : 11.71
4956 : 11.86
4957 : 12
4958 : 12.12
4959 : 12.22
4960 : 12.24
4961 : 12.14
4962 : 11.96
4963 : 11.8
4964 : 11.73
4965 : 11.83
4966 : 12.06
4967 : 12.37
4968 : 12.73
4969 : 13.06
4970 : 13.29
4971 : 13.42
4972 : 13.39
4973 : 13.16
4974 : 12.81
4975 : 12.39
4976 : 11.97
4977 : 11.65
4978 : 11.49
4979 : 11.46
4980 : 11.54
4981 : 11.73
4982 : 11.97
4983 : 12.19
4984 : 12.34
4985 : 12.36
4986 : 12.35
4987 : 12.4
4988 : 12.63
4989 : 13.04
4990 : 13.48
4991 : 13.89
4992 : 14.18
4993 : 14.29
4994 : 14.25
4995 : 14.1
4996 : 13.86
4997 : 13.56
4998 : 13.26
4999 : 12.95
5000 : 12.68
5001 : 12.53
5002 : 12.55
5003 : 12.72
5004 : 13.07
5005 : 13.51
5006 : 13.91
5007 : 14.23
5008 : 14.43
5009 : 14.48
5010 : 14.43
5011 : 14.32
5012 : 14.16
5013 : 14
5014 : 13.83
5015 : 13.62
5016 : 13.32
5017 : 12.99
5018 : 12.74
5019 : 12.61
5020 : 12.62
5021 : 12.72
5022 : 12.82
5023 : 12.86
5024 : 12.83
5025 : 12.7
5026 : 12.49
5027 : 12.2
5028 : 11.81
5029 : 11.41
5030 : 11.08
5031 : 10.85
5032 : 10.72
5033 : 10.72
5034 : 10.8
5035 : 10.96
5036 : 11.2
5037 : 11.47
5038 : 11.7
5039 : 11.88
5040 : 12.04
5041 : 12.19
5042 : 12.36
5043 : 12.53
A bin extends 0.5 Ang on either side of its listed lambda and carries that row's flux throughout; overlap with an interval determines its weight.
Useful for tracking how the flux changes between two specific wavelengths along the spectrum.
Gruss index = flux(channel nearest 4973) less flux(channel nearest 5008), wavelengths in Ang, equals -1.3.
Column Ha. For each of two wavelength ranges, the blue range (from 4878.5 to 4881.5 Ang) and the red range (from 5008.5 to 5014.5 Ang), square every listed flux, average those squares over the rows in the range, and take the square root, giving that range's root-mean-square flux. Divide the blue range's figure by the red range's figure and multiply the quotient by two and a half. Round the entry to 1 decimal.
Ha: 2.1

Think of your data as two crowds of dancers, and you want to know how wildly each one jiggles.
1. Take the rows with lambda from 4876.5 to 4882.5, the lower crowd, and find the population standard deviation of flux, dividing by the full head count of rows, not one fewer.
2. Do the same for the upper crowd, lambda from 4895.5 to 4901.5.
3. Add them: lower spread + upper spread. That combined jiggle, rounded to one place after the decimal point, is 0.7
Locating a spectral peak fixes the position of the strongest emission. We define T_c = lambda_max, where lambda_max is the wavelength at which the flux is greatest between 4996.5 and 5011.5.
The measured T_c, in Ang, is 5009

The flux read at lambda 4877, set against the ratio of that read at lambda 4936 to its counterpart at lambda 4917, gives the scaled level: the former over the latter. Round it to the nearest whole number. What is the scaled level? 15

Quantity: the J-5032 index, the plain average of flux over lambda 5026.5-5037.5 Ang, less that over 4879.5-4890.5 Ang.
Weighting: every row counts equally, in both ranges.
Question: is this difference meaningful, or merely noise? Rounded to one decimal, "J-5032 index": -1.5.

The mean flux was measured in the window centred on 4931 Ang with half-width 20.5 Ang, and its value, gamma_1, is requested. 9.9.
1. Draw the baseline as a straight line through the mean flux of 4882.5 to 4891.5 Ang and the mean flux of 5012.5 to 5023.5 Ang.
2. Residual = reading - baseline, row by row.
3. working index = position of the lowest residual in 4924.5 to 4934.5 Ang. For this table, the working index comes 4934 Ang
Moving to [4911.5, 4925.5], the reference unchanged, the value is 4912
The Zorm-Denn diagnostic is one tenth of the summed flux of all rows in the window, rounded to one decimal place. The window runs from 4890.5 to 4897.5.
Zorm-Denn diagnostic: 9.5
